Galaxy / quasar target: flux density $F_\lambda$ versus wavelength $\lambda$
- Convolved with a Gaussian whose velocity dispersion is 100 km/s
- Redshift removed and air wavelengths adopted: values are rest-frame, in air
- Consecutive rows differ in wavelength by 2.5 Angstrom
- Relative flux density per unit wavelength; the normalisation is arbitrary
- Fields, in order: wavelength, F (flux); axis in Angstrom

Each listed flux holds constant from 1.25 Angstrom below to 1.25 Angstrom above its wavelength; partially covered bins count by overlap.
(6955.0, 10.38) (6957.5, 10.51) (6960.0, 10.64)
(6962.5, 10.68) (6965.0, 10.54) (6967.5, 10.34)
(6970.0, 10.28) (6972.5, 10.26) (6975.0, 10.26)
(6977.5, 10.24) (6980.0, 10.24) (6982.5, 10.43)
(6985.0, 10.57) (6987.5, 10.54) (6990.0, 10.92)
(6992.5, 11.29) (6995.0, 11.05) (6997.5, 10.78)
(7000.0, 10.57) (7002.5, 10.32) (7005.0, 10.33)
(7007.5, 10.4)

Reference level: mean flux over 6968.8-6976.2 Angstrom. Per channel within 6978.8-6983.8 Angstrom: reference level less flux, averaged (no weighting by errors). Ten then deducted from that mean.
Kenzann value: -10.1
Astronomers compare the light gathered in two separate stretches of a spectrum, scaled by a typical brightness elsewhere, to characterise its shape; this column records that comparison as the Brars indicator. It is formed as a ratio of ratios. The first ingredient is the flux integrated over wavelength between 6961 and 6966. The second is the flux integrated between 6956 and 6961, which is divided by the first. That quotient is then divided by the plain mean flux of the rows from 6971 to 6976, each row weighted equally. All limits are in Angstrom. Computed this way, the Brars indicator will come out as 0.097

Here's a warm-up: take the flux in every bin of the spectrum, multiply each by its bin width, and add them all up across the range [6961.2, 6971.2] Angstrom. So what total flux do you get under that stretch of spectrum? 105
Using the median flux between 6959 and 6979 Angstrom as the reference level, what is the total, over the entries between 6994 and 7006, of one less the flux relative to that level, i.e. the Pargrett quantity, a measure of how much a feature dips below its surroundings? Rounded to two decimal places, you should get -0.15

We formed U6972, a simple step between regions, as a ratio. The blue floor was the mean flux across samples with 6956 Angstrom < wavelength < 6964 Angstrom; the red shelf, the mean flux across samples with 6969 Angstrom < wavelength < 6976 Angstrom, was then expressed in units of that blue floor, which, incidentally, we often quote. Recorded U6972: 0.97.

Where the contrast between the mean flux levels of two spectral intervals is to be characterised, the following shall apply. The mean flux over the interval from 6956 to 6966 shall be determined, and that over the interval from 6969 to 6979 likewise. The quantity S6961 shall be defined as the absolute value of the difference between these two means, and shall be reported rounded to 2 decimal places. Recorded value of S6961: 0.33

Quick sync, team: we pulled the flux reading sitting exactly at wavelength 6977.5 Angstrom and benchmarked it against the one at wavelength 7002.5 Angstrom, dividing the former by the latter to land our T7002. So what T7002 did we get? 0.99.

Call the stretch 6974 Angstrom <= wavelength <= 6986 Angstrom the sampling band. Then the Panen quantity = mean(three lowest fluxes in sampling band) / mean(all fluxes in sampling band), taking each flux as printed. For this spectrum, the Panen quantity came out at 0.990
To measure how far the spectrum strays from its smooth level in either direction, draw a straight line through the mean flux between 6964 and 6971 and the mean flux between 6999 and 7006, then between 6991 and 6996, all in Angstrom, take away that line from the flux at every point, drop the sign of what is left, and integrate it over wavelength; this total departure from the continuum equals 3.8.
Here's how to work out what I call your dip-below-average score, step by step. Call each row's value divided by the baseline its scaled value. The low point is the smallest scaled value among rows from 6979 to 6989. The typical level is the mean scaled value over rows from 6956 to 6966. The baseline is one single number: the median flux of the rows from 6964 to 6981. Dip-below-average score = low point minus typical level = -0.03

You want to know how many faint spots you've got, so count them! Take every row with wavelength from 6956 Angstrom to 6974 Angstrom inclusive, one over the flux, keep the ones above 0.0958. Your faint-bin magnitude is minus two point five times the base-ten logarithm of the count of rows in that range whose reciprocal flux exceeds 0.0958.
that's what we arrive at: -1.2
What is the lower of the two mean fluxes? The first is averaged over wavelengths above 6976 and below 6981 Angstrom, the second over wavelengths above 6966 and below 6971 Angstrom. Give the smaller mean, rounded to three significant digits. 10.2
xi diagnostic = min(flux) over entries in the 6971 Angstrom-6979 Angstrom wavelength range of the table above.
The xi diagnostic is 10.24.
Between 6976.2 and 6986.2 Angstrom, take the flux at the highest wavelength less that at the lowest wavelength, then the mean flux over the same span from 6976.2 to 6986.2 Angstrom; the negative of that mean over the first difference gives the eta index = -31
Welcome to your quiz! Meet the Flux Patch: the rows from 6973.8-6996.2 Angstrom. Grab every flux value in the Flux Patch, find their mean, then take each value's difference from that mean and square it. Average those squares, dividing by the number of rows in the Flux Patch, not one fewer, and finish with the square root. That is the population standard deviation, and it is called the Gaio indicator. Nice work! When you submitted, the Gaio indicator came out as 0.36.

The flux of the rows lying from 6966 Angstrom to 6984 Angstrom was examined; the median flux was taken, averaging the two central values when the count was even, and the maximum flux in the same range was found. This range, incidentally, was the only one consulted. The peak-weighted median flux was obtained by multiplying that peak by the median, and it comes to 107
